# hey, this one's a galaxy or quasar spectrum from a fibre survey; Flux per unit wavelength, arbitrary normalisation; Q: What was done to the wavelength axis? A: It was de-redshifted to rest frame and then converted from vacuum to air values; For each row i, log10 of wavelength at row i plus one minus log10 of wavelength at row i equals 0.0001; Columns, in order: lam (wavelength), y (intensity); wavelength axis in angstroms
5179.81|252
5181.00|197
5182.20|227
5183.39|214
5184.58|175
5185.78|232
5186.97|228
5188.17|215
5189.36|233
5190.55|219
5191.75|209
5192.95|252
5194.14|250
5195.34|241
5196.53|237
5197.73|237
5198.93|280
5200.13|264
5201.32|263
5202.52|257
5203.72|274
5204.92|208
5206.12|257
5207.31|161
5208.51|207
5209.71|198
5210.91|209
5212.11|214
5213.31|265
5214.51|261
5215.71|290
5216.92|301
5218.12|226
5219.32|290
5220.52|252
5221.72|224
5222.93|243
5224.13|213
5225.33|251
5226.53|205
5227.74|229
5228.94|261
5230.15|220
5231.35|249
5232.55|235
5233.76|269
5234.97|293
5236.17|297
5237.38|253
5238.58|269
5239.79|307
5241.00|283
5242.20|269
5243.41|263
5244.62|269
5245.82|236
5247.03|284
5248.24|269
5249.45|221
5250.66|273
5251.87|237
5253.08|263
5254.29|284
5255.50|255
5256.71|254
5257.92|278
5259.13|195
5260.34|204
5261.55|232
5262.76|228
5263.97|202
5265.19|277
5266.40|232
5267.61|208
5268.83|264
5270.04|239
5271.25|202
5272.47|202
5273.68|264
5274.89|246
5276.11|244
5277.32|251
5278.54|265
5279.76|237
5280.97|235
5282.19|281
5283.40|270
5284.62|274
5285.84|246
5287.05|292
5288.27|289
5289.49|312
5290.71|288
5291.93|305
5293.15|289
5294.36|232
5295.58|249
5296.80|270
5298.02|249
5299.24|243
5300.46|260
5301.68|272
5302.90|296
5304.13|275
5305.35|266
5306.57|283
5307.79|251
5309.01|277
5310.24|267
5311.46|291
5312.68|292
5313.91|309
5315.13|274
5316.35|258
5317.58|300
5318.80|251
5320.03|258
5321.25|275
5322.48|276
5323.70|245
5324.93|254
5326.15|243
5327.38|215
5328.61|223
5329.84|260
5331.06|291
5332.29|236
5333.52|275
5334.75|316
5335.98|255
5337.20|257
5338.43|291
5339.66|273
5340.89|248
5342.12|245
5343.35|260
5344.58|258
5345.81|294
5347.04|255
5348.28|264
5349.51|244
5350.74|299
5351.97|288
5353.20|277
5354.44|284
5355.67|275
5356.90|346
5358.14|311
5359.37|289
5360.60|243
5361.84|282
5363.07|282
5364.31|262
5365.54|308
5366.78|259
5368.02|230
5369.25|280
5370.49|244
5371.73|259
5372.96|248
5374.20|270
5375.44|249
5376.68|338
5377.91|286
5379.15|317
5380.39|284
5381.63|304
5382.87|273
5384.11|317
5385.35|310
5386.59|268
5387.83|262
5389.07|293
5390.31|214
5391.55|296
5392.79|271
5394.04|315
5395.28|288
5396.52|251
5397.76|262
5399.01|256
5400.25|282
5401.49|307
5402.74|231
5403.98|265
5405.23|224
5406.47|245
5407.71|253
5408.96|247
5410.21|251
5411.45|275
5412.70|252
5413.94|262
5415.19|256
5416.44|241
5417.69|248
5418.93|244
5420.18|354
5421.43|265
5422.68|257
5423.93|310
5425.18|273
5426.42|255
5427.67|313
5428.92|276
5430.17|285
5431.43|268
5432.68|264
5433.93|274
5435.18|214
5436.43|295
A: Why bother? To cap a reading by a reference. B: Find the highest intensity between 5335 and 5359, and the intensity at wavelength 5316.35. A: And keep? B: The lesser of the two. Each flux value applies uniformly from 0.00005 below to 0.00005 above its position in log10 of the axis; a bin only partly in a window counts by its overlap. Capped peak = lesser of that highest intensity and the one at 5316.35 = 258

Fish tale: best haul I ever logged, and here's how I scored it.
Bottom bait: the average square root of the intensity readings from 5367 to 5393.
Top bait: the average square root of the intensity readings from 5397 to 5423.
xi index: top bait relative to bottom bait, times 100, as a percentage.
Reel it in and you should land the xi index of 97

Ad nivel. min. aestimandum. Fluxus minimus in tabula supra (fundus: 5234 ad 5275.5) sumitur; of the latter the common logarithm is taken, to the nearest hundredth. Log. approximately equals 2.29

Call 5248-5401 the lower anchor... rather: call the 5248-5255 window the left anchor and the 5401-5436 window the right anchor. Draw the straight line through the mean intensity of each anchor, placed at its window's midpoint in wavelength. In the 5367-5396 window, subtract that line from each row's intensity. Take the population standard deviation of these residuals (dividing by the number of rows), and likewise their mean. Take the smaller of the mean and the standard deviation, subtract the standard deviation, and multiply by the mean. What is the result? -222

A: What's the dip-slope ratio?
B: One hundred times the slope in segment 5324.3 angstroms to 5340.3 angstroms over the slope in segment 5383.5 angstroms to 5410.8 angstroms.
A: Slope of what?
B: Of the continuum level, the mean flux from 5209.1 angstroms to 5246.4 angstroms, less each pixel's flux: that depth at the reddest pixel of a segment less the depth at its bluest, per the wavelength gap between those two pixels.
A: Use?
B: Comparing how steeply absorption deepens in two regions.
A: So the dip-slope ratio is -51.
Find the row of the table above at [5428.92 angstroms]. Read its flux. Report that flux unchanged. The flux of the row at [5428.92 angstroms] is 276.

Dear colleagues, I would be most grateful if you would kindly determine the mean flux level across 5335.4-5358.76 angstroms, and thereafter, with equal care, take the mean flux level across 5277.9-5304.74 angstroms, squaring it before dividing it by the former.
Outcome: 264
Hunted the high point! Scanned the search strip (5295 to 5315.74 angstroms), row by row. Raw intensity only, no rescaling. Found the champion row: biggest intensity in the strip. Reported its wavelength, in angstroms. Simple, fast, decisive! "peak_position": 5313.91 angstroms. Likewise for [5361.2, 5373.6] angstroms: 5365.54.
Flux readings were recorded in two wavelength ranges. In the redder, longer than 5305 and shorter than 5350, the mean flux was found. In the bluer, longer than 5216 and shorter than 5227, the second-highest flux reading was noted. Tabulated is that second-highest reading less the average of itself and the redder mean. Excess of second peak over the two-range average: 12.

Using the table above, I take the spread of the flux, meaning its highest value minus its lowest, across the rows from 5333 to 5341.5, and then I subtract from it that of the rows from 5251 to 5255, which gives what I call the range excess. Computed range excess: 21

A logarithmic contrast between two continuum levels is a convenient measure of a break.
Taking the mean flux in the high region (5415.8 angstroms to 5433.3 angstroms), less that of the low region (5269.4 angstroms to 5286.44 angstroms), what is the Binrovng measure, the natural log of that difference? 3.3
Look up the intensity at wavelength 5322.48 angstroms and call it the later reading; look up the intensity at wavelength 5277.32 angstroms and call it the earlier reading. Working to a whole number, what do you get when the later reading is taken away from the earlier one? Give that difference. -25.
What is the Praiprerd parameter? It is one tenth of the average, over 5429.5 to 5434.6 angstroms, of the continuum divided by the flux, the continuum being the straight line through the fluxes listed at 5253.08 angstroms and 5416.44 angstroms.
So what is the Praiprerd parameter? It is 0.088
